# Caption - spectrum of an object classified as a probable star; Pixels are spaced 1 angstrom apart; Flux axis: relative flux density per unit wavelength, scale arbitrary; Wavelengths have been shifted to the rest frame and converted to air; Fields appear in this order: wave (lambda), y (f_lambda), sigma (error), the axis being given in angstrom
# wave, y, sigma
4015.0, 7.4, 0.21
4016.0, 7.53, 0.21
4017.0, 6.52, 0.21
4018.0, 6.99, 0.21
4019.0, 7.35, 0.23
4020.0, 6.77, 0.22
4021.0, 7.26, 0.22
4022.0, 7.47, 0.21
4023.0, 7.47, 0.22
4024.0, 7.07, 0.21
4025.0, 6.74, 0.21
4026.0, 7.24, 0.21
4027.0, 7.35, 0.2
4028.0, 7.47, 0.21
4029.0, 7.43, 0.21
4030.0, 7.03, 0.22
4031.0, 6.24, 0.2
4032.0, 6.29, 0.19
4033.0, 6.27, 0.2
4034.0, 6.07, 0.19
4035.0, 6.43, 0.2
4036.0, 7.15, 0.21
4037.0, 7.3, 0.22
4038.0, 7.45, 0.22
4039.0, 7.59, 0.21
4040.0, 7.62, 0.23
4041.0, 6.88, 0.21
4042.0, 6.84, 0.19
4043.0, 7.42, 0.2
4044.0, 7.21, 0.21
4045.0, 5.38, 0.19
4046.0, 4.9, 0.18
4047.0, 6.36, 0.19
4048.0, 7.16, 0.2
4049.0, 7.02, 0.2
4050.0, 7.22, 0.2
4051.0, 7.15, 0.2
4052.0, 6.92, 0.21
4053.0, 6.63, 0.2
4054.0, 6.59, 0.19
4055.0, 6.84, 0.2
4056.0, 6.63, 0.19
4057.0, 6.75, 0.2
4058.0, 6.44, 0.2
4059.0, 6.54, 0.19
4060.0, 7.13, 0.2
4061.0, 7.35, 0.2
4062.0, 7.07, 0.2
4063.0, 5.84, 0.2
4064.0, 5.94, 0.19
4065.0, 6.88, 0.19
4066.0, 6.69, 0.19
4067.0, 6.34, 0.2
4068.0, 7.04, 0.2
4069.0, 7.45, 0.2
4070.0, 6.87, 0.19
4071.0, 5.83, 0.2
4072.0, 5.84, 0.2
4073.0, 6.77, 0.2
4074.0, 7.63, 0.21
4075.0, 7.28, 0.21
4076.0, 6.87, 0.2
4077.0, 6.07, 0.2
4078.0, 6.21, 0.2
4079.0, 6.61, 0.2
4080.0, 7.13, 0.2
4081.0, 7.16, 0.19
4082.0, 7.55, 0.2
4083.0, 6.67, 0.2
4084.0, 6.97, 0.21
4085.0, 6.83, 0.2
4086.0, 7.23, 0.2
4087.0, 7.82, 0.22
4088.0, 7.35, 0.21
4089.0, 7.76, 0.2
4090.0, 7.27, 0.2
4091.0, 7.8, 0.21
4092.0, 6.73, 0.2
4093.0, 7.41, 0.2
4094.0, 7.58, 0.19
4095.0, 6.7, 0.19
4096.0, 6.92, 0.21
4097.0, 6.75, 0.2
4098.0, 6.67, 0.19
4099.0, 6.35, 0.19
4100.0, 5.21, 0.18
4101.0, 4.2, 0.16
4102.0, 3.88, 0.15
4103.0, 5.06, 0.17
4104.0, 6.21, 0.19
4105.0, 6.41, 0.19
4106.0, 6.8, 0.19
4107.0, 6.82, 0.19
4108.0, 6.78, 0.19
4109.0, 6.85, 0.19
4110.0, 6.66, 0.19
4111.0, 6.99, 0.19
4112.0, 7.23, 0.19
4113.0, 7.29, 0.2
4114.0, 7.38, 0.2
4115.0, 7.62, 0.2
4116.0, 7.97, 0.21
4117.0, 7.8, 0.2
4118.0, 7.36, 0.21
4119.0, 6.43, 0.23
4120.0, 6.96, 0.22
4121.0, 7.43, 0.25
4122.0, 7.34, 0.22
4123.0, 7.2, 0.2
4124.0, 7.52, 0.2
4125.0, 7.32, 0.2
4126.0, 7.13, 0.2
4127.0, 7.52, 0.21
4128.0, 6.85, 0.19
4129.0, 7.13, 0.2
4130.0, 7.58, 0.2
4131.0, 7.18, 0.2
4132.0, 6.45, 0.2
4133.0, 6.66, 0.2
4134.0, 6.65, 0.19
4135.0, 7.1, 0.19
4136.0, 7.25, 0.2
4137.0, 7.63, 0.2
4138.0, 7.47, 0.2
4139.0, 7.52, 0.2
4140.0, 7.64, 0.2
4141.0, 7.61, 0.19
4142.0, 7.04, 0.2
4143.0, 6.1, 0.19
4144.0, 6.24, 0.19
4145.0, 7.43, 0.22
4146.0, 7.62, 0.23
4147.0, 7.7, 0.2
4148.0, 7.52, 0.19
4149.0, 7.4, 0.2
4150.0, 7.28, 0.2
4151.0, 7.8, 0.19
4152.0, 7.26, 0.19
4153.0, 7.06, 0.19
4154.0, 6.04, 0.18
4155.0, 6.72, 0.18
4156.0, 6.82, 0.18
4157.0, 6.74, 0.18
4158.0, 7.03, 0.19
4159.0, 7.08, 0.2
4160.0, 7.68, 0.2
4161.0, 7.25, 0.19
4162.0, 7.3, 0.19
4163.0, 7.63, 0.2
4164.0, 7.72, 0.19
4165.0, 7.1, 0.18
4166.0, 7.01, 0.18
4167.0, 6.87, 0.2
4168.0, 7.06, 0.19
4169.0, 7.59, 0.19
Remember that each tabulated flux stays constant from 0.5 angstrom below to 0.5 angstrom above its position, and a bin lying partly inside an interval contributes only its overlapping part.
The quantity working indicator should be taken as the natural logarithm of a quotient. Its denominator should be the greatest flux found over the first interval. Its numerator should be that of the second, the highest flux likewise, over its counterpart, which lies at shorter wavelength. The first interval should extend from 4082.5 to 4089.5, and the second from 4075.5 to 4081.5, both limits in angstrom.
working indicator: -0.09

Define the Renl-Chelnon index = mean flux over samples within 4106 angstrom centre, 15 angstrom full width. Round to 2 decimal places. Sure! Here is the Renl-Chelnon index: 6.18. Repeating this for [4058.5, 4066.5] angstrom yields 6.68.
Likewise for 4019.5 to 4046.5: 6.90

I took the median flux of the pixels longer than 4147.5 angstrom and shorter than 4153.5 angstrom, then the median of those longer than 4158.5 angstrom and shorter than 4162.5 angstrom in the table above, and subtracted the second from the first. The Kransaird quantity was 0.1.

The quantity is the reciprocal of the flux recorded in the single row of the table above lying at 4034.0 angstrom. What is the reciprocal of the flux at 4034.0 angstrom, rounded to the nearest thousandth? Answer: 0.165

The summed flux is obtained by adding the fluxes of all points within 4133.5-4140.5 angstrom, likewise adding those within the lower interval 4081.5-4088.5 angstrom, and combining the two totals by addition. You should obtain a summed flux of 101.7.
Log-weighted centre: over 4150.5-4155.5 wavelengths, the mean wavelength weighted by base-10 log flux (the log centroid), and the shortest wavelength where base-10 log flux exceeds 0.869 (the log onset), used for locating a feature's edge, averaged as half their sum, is 4152.0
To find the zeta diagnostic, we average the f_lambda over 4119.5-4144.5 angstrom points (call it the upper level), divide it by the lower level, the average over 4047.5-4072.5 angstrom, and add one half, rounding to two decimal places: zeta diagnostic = 1.56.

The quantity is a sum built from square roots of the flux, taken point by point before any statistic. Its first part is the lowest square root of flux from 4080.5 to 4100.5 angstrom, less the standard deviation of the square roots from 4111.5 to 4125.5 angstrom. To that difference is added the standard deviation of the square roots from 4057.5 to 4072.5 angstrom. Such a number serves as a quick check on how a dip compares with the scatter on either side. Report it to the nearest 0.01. 2.32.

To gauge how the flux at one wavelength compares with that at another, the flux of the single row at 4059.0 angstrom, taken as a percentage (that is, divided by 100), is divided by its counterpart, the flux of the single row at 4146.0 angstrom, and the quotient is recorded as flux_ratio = 0.0086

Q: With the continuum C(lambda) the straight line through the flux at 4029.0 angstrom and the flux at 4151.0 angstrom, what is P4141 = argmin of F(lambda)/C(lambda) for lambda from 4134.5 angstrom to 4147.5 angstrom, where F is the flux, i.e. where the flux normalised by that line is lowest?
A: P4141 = 4143.0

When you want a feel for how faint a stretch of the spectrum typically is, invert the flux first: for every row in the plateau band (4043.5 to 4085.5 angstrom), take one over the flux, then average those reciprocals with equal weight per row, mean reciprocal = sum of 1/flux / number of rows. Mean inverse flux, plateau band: 0.150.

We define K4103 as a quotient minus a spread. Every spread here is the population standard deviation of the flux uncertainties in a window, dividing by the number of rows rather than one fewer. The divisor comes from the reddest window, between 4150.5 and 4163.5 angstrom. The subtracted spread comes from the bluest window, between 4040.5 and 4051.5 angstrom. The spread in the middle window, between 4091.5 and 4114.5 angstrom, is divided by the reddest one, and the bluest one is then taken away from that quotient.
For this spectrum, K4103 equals 1.8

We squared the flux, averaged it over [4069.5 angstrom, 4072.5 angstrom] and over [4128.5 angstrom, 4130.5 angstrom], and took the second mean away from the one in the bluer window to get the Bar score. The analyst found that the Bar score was -16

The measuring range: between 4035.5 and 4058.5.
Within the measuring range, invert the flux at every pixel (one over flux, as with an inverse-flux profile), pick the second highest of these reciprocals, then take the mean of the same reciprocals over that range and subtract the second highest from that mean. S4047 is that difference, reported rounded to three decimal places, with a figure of -0.038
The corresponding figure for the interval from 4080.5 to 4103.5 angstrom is -0.083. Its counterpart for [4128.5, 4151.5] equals -0.021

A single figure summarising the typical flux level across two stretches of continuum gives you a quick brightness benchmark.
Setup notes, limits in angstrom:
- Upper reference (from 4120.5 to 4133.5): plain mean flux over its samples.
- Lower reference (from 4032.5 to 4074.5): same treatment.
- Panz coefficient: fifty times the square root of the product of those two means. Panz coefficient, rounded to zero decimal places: 348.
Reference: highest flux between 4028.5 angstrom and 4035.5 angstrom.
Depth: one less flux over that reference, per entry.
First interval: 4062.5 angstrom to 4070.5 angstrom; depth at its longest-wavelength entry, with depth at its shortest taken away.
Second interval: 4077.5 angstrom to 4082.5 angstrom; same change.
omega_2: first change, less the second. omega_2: 0.04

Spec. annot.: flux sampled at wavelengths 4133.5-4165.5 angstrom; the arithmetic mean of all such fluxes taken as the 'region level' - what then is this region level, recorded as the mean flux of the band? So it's 7.20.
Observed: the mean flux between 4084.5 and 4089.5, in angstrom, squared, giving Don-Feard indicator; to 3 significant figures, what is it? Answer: 54.7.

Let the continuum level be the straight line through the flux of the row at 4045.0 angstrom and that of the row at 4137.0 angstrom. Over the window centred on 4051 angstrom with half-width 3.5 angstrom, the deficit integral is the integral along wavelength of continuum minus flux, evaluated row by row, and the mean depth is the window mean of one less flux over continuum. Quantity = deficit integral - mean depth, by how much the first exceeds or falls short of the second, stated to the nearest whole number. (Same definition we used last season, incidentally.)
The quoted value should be -10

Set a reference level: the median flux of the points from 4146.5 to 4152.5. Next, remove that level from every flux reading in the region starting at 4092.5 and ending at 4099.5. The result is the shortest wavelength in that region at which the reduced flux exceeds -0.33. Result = 4093.0 angstrom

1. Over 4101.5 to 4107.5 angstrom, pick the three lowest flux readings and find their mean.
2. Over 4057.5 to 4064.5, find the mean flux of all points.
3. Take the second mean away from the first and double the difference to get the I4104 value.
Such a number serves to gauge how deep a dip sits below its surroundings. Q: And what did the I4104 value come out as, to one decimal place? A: -3.1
